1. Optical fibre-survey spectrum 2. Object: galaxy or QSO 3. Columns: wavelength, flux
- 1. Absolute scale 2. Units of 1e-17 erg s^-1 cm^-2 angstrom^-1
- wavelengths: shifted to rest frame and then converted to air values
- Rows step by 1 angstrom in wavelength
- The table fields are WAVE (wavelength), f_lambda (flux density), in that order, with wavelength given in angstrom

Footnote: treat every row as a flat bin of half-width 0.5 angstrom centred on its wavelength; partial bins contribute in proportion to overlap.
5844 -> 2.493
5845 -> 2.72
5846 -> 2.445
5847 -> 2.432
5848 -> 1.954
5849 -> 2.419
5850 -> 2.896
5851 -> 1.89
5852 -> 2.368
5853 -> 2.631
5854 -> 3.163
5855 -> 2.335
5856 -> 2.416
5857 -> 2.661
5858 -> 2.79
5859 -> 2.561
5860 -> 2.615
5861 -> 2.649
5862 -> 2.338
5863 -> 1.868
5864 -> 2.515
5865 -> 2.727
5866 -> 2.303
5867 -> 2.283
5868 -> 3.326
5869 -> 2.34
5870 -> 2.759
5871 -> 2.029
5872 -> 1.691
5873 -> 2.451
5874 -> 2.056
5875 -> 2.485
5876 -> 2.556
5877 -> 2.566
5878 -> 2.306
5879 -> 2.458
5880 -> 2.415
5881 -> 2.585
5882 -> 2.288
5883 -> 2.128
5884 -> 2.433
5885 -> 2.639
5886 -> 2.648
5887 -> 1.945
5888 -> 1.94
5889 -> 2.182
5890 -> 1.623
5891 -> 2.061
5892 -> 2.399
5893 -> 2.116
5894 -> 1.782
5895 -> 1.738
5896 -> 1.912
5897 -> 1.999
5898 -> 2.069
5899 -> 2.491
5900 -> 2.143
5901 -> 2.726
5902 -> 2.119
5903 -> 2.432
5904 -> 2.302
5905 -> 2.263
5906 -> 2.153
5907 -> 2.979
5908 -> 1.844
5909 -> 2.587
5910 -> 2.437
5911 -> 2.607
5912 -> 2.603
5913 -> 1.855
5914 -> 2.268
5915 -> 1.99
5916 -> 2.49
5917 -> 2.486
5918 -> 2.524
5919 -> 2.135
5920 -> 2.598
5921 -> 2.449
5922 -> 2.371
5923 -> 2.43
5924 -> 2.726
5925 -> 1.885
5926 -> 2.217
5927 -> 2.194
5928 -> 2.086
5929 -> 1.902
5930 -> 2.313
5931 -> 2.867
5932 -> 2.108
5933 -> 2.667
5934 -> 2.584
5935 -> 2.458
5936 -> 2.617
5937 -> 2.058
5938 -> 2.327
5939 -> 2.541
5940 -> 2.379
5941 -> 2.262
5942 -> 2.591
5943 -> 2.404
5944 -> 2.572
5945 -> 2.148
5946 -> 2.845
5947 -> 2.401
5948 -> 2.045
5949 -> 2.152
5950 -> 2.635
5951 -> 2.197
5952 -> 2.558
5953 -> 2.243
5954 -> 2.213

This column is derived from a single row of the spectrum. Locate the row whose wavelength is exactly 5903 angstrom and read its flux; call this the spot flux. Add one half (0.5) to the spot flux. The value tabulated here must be 2.93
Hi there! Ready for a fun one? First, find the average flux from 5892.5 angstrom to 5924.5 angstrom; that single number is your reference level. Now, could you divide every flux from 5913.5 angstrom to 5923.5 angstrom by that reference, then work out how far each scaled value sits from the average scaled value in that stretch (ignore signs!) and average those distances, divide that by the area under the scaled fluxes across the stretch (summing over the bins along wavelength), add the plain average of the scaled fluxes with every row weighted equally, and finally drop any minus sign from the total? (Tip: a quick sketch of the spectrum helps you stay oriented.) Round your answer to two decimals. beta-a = 1.04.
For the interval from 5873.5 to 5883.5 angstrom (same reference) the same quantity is 1.04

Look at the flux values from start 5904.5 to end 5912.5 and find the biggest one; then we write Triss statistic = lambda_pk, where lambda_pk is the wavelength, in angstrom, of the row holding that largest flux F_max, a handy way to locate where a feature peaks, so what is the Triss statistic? 5907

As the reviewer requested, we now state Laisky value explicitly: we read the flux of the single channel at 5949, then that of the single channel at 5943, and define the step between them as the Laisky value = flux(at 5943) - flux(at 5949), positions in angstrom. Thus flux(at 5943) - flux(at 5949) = 0.25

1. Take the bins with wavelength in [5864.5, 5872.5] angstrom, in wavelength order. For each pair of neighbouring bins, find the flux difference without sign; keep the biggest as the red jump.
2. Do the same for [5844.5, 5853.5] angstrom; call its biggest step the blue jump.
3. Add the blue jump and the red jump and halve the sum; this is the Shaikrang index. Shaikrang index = 1.02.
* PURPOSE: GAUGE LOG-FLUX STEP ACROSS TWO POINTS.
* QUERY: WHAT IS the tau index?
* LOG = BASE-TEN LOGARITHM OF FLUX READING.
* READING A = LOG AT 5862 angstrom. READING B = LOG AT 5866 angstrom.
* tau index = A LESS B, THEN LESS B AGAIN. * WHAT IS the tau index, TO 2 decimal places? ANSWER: -0.36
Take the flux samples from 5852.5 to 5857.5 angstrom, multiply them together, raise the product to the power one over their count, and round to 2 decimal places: 2.63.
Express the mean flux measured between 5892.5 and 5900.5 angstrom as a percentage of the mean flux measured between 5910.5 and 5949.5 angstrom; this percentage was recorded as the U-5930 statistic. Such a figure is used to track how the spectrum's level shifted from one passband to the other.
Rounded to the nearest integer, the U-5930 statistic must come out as 86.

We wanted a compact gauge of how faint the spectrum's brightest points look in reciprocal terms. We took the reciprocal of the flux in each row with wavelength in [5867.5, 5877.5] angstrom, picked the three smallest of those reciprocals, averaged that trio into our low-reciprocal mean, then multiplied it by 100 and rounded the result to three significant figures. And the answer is 35.1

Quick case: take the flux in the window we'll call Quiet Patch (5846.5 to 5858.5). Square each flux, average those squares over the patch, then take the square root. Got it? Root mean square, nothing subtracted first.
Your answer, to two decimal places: 2.52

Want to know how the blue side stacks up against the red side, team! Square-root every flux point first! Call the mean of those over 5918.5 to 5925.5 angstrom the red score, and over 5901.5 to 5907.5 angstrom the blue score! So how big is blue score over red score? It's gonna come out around 1.00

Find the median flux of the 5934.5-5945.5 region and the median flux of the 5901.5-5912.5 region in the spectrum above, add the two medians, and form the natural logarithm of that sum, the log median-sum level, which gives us 1.58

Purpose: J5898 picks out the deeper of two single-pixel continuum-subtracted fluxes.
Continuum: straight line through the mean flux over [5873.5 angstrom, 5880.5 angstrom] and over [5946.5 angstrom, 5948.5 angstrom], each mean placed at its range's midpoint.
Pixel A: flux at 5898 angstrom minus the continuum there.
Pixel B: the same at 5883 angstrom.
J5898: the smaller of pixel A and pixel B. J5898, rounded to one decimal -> -0.3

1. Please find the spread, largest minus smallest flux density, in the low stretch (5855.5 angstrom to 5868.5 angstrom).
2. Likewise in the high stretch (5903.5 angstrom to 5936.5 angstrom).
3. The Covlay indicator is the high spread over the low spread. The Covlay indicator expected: 0.78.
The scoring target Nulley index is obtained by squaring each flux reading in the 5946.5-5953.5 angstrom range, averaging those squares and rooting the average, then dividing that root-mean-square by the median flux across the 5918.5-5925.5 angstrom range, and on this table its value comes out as 0.96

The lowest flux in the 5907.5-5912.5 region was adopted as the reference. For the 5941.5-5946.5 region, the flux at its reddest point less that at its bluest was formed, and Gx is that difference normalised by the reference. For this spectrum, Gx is 0.14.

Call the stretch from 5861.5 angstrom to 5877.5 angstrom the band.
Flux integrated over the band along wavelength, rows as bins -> 38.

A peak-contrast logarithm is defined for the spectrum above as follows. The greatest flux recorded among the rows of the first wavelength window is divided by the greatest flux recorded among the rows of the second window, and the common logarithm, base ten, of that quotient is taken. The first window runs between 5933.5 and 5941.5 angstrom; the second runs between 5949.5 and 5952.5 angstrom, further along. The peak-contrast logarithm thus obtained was 0.00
